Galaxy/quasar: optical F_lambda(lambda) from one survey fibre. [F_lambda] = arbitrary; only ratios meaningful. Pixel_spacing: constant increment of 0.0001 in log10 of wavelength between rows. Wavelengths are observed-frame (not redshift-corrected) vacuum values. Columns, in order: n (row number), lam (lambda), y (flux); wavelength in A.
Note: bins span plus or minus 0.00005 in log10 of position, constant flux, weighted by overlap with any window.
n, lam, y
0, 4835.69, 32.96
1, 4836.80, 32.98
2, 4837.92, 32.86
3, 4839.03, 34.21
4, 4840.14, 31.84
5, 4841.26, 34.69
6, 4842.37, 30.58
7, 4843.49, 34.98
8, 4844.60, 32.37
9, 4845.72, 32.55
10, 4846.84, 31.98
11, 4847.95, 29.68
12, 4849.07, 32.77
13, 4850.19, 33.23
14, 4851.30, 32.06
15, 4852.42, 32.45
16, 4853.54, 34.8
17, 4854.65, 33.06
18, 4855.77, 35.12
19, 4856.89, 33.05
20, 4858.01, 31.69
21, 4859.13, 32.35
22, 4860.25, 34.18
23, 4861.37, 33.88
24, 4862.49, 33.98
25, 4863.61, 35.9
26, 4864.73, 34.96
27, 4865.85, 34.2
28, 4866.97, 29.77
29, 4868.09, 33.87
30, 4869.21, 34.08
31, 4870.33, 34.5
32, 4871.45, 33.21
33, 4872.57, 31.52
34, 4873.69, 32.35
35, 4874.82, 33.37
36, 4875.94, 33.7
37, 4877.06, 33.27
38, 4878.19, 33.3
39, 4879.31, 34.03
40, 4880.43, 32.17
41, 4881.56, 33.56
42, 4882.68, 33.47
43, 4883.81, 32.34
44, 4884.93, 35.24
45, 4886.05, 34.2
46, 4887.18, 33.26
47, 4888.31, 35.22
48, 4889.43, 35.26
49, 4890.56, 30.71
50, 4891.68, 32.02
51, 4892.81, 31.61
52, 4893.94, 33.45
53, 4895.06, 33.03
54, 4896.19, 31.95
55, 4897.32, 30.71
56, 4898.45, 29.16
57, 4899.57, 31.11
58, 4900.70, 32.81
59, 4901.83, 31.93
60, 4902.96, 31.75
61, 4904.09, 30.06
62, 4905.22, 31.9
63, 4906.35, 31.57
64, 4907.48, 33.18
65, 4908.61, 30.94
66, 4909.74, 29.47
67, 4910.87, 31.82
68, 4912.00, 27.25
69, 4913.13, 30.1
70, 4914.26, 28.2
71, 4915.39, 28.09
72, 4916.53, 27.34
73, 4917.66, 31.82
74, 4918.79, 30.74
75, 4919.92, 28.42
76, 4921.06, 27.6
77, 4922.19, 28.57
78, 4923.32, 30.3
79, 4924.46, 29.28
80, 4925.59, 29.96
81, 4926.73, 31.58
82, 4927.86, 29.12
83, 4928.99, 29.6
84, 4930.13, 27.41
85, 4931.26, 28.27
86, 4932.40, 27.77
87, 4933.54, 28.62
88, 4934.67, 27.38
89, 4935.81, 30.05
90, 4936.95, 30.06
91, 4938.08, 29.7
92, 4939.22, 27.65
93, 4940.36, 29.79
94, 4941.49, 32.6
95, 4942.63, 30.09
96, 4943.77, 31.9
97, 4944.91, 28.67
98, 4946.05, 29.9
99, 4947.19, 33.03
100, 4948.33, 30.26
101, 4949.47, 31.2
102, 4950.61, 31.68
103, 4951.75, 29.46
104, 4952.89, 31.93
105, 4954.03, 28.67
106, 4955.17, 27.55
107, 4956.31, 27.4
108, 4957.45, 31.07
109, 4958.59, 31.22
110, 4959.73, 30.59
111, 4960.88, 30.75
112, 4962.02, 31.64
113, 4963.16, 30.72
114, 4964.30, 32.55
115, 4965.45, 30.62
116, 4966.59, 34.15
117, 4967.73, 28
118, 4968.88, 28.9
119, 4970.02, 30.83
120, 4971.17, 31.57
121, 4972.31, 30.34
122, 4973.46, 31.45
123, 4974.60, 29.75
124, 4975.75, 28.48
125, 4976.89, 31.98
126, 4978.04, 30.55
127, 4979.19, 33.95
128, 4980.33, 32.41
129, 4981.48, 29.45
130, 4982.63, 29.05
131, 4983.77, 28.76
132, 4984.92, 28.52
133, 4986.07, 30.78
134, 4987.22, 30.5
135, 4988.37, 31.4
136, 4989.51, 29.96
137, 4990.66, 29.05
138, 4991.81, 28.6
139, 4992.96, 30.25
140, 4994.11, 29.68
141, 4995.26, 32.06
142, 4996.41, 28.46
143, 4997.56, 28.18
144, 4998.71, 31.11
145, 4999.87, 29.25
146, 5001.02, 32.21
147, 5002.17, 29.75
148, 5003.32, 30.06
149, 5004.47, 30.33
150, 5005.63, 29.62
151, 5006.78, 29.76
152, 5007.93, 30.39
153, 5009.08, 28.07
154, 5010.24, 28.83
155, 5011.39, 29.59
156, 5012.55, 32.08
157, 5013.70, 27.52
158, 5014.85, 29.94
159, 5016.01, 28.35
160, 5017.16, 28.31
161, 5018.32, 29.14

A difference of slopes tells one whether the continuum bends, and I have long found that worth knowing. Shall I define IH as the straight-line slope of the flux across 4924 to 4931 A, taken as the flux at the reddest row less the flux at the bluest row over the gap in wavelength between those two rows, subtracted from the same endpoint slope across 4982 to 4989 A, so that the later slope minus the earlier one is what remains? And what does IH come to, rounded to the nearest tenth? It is 0.7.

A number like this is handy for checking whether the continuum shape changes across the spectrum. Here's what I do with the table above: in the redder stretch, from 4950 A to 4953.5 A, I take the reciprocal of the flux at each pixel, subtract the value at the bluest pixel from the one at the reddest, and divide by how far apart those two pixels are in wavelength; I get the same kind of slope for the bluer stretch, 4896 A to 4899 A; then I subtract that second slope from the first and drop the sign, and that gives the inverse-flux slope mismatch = 0.0014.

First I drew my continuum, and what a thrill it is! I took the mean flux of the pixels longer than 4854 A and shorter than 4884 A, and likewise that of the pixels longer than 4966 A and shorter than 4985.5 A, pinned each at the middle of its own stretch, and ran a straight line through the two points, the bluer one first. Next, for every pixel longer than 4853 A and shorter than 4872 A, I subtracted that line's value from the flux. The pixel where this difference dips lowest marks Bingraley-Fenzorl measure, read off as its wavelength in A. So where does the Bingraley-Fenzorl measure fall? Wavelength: 4866.97 A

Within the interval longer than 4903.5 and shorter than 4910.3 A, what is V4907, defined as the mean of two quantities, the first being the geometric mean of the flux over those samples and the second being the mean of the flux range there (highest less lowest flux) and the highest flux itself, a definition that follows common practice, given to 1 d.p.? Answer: 24.8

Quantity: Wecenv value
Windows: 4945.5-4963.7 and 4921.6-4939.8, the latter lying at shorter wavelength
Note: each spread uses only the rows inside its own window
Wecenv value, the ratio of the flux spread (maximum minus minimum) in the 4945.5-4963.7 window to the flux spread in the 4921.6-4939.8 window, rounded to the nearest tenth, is 1.3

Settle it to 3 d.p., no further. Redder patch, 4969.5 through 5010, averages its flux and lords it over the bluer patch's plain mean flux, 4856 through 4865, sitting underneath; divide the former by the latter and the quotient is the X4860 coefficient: 0.894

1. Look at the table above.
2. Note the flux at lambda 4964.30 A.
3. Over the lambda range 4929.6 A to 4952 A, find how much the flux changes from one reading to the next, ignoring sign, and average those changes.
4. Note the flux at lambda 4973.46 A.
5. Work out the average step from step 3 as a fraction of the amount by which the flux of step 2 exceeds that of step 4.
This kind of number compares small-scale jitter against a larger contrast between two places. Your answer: 1.5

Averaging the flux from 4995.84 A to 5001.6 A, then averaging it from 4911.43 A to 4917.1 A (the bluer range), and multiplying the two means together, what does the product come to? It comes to 841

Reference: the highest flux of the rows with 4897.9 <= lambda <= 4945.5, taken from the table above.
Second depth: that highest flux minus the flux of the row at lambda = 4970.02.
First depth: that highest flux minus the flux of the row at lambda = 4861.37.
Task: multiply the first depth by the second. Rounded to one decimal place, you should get -1.6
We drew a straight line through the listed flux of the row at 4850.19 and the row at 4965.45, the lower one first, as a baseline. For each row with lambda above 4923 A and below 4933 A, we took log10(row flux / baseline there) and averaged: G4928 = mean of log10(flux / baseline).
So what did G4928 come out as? -0.032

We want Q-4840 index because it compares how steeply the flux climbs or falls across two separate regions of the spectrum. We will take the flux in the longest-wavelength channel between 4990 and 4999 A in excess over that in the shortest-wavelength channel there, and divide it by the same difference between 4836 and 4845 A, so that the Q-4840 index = -3.4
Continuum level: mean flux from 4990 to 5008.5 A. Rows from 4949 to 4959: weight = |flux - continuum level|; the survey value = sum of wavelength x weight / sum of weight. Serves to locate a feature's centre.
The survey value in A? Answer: 4954.3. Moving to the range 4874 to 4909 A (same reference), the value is 4888.8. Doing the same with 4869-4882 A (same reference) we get 4875.3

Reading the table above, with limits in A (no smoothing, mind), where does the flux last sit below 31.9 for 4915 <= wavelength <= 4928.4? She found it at 4927.86 A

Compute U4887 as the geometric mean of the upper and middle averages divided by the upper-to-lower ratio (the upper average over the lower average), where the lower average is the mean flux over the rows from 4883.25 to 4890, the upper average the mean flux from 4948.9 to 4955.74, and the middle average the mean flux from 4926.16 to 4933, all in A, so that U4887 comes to 33.6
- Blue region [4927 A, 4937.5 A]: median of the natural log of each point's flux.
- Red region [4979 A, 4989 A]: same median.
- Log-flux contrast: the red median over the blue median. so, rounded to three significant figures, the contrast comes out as 1.02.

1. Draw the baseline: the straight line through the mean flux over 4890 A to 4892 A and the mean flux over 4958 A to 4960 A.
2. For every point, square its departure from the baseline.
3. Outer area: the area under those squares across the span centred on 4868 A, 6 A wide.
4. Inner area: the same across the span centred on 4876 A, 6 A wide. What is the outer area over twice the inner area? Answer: 1.0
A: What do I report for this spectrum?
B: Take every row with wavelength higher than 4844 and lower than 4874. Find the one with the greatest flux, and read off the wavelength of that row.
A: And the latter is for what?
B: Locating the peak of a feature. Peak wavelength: 4863.61 A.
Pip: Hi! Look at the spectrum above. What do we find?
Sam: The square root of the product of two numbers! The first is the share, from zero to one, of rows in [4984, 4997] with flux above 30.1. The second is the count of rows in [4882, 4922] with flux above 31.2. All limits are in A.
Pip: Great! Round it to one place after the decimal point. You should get 3.0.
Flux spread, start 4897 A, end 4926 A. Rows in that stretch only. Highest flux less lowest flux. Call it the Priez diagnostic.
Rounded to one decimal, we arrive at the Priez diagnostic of 5.9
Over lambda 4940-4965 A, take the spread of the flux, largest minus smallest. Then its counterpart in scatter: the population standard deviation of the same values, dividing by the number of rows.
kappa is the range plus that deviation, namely 7.1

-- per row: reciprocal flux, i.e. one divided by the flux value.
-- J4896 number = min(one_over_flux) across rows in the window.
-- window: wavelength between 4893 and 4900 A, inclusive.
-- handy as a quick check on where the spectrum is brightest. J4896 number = 0.0299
